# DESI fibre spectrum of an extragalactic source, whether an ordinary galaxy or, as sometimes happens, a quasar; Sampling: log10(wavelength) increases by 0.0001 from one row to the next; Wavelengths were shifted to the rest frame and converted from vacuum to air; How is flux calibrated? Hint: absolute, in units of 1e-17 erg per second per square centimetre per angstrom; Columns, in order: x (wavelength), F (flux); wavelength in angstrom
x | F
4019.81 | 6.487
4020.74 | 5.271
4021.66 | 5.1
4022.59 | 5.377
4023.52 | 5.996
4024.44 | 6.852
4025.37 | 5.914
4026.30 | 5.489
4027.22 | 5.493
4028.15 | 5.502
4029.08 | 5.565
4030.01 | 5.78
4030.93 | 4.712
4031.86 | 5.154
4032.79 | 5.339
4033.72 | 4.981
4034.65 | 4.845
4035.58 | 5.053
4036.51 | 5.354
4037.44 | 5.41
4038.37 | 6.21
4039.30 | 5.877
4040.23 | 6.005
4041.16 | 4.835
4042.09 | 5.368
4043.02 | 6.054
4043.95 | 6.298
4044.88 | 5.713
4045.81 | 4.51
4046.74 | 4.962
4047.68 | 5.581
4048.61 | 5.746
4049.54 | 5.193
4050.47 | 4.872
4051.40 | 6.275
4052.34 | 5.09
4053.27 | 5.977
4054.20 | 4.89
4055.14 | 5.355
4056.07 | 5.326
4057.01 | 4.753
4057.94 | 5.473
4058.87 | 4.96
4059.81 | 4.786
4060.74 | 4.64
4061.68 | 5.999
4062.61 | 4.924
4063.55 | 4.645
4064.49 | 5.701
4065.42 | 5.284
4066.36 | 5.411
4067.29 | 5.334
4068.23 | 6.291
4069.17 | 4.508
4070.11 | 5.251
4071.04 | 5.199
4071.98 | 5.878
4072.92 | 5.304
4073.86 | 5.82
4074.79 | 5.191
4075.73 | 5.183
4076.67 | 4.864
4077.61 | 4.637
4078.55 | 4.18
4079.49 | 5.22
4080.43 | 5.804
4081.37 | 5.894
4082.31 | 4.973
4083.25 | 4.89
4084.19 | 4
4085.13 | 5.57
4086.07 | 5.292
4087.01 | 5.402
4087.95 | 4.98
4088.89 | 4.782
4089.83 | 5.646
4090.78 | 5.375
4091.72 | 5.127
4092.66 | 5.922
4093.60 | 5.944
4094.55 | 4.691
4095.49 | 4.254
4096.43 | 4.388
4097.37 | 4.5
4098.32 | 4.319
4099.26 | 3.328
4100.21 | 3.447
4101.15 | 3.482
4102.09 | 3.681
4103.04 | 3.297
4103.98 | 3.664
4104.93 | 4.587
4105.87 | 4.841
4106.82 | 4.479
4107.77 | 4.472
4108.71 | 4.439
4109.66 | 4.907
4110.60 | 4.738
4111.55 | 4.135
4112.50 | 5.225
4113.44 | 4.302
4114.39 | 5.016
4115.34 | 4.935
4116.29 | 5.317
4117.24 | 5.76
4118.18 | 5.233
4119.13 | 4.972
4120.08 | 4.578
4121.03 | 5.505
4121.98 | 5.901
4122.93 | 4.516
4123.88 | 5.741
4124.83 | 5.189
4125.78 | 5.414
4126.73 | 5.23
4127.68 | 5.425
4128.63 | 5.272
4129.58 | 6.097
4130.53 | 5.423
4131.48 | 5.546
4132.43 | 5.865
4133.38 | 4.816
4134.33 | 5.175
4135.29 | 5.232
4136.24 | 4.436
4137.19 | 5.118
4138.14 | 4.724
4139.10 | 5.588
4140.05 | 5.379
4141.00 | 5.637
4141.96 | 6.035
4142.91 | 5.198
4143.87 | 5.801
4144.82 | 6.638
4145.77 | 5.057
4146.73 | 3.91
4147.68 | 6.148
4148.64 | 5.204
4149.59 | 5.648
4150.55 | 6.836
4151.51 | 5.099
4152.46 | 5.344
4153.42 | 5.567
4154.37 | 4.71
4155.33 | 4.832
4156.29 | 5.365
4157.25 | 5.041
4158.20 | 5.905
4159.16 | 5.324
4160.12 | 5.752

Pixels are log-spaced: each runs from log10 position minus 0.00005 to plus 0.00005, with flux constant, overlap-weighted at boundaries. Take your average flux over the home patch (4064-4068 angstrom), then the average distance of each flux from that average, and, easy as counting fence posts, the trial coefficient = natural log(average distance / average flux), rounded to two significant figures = -3.7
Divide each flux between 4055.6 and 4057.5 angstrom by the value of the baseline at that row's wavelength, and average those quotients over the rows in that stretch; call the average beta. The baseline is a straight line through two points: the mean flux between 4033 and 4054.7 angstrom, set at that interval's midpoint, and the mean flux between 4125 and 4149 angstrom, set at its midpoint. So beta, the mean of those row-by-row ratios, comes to 0.93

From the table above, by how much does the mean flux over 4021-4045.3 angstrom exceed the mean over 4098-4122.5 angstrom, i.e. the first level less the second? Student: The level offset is 1.0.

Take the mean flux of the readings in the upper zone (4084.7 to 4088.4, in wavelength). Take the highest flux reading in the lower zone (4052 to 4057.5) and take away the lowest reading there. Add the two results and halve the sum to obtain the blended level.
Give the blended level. 3.27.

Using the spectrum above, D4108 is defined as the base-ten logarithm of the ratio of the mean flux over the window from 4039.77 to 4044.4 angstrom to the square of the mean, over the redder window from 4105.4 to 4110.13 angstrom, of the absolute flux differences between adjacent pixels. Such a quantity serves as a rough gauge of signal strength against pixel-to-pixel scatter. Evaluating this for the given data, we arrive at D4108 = 2.08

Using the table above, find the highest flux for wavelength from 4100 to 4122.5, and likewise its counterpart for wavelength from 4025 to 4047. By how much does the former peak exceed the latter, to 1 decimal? -0.4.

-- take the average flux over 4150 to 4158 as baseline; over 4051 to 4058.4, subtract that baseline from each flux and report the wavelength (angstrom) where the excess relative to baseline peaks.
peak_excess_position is 4051.40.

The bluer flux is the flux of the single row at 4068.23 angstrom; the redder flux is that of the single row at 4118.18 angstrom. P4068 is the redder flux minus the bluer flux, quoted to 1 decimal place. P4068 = -1.1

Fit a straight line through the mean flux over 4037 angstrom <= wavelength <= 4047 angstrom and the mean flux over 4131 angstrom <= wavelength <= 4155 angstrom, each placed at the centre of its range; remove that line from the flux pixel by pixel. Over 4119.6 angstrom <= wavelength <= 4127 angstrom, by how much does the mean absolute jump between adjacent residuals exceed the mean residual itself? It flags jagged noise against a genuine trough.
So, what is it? 0.86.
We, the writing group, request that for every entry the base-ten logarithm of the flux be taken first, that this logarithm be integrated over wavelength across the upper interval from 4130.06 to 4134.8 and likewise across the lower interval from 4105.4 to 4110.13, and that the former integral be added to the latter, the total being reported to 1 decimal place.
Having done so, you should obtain 6.6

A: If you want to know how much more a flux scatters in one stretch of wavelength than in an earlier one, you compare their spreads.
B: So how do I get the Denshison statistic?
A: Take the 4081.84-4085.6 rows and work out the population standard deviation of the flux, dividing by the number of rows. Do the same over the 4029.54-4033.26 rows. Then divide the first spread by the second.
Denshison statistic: 1.5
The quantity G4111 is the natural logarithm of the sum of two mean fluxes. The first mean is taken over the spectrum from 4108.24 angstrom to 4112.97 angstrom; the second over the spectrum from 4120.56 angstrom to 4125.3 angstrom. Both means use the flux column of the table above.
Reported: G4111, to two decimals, 2.31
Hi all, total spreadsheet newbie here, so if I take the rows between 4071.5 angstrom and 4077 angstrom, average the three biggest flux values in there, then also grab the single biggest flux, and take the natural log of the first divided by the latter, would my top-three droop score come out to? -0.04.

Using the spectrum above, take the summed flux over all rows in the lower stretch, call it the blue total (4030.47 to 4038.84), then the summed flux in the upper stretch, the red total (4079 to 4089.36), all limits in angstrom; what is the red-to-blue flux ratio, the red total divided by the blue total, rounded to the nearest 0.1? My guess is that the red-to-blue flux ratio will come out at 1.2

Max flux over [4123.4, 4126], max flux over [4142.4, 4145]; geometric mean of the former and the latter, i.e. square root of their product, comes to 6.17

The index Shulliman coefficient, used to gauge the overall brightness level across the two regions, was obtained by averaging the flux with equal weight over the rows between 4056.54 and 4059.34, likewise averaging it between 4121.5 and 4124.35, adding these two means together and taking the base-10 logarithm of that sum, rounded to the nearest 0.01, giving 1.02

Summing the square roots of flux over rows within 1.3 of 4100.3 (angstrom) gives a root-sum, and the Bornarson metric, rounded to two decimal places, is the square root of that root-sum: 2.36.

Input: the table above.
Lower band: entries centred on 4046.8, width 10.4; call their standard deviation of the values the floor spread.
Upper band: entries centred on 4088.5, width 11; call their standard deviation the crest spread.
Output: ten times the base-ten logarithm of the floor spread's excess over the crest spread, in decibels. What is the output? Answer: -14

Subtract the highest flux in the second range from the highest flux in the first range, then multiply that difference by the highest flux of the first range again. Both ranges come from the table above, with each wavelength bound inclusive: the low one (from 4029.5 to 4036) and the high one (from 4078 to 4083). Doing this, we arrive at -0.7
